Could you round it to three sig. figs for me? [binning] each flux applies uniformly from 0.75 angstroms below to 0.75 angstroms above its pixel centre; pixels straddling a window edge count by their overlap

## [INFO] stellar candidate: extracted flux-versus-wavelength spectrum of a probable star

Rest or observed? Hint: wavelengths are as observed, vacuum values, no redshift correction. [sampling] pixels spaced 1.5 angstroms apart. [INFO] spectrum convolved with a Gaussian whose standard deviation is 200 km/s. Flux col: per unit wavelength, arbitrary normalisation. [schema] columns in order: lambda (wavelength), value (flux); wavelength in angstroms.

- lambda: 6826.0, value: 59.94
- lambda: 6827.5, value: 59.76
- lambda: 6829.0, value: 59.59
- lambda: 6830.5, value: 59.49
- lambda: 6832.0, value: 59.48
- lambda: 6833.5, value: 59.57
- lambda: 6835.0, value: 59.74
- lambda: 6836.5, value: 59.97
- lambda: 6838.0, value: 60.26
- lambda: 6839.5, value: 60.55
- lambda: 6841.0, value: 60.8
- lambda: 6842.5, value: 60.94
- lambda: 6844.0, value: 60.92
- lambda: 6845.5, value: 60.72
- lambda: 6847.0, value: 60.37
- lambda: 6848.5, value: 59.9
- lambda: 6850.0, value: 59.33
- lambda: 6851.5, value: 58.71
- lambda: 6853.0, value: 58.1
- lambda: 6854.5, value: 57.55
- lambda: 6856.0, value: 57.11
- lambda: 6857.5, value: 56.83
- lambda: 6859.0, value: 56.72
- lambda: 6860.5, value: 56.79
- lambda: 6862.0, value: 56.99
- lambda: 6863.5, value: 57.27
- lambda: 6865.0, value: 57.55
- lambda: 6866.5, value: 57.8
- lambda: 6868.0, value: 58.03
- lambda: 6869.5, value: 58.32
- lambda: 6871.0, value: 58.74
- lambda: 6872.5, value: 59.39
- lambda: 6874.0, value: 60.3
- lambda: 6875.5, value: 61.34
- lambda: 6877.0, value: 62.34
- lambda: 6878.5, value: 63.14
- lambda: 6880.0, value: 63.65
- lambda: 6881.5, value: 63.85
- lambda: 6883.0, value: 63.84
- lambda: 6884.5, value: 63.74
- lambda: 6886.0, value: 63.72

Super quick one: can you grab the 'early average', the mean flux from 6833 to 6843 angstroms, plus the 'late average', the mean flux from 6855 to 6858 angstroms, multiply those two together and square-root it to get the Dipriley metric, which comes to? 58.6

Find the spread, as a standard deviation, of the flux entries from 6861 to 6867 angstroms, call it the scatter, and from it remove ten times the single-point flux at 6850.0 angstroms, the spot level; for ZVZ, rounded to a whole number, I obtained -593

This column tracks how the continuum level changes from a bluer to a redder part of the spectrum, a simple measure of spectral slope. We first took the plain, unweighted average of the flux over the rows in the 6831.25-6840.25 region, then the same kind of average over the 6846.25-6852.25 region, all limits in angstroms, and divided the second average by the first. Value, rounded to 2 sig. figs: 0.99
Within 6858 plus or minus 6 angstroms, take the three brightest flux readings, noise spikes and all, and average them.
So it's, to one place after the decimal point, 57.6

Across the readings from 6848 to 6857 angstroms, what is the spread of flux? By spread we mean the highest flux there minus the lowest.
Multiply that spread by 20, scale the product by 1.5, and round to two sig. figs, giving 84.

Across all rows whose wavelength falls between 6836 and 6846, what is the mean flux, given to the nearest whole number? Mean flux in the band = 61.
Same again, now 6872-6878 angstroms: 61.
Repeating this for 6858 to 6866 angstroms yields 57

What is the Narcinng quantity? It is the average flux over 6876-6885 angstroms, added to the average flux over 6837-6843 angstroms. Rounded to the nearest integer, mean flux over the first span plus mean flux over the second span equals 124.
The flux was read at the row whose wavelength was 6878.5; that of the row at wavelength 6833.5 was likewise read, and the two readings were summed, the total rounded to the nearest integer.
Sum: 123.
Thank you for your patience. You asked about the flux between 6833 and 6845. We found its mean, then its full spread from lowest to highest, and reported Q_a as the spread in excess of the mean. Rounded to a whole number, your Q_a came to -59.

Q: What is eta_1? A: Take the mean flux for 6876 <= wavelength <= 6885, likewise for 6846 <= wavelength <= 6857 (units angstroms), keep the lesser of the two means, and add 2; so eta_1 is 60.7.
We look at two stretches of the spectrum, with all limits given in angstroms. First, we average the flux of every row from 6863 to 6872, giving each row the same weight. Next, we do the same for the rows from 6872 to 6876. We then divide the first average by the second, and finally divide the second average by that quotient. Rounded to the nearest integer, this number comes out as 63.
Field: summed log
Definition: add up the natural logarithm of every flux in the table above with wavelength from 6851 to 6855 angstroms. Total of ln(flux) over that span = 12.2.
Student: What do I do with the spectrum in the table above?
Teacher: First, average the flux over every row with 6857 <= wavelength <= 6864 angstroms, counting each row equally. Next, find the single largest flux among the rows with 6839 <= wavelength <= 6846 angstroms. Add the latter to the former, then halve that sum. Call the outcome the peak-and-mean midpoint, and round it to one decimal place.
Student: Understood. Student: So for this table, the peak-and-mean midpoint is 58.9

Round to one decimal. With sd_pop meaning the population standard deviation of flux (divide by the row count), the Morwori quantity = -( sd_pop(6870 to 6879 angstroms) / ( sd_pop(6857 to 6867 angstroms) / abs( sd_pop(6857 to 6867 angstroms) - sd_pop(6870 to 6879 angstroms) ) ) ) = -4.8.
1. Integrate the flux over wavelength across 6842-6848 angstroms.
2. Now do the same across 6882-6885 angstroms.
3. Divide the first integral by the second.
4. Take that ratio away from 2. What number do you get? 0.10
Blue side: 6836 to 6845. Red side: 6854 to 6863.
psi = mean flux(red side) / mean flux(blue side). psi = 0.941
